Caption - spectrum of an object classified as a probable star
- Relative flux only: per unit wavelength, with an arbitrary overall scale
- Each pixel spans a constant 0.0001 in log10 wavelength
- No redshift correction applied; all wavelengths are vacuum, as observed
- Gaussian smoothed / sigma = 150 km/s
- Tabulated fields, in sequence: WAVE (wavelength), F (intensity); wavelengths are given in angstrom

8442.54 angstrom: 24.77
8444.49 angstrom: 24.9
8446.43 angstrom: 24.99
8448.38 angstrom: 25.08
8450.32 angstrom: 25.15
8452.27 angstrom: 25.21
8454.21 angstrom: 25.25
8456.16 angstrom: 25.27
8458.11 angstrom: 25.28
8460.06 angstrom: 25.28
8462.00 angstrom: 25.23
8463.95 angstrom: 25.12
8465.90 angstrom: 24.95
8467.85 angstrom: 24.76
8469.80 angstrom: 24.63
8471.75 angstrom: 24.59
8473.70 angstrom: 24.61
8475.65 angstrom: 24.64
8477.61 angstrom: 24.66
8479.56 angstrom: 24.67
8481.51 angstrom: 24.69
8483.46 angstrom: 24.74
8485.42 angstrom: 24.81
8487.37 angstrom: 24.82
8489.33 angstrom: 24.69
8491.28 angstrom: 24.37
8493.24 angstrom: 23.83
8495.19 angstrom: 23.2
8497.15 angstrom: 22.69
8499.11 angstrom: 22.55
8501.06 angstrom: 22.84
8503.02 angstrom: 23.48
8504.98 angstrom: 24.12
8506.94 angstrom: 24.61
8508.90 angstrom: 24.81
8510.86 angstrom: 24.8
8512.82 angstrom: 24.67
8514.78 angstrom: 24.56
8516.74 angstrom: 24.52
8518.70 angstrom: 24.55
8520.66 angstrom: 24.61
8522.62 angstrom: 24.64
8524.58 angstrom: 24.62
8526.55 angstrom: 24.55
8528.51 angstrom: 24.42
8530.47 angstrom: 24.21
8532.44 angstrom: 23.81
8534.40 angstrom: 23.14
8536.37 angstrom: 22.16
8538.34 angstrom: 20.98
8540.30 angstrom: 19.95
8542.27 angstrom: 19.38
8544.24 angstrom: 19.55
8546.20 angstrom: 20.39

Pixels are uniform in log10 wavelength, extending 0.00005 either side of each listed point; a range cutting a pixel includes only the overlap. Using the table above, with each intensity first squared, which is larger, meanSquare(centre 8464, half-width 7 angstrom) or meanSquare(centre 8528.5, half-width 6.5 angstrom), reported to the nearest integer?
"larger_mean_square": 627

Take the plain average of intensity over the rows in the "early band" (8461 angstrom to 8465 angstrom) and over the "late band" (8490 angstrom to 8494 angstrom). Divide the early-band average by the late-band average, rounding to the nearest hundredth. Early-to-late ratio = 1.04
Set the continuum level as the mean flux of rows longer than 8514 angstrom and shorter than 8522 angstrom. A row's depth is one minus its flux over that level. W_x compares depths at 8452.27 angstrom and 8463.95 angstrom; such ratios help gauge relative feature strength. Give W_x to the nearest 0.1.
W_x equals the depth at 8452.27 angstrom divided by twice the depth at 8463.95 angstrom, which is 0.6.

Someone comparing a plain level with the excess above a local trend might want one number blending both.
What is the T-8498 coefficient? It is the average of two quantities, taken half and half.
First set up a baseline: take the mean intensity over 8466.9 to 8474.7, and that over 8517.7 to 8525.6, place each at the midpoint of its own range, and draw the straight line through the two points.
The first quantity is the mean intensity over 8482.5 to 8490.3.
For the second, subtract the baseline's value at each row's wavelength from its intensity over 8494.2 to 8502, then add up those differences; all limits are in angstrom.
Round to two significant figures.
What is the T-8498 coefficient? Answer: 8.8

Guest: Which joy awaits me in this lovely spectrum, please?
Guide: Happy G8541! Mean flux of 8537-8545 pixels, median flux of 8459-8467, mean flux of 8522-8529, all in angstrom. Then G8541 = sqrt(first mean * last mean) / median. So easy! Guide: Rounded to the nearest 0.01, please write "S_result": 0.88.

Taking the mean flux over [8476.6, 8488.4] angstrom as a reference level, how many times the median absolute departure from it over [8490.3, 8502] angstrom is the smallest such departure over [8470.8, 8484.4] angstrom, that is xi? 0.0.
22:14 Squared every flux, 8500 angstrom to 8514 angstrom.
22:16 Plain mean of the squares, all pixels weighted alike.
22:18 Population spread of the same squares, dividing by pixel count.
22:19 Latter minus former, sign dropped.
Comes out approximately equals 552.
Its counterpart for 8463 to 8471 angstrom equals 609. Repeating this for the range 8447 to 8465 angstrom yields 632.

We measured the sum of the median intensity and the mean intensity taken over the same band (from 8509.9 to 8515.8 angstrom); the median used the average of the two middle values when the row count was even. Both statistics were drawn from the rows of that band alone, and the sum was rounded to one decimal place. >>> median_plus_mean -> 49.3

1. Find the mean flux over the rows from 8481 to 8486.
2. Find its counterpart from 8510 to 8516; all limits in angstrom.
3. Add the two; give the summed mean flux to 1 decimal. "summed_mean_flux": 49.4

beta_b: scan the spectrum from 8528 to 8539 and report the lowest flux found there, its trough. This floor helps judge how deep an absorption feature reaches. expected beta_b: 20.98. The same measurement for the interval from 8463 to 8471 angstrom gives 24.63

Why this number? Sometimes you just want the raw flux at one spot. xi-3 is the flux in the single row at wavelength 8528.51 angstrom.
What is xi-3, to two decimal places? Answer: 24.42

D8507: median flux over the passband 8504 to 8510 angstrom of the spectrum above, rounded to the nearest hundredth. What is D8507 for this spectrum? 24.61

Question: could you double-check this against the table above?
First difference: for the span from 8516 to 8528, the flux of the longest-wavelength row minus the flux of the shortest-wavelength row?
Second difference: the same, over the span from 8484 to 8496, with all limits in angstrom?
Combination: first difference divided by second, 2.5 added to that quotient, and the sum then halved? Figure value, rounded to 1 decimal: 1.2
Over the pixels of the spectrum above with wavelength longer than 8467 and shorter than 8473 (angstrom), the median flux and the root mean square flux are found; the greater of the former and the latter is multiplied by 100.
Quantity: 2466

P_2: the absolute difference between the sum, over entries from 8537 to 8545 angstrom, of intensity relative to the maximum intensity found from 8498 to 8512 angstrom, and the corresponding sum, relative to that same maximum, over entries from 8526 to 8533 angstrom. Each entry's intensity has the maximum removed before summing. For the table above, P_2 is 17.1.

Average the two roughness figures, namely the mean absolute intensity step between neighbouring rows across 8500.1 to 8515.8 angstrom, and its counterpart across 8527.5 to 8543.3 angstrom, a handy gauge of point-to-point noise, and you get 0.519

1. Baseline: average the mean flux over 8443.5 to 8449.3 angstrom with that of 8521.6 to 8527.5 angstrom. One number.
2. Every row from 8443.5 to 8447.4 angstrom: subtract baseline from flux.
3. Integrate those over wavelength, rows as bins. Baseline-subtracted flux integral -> 0.6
